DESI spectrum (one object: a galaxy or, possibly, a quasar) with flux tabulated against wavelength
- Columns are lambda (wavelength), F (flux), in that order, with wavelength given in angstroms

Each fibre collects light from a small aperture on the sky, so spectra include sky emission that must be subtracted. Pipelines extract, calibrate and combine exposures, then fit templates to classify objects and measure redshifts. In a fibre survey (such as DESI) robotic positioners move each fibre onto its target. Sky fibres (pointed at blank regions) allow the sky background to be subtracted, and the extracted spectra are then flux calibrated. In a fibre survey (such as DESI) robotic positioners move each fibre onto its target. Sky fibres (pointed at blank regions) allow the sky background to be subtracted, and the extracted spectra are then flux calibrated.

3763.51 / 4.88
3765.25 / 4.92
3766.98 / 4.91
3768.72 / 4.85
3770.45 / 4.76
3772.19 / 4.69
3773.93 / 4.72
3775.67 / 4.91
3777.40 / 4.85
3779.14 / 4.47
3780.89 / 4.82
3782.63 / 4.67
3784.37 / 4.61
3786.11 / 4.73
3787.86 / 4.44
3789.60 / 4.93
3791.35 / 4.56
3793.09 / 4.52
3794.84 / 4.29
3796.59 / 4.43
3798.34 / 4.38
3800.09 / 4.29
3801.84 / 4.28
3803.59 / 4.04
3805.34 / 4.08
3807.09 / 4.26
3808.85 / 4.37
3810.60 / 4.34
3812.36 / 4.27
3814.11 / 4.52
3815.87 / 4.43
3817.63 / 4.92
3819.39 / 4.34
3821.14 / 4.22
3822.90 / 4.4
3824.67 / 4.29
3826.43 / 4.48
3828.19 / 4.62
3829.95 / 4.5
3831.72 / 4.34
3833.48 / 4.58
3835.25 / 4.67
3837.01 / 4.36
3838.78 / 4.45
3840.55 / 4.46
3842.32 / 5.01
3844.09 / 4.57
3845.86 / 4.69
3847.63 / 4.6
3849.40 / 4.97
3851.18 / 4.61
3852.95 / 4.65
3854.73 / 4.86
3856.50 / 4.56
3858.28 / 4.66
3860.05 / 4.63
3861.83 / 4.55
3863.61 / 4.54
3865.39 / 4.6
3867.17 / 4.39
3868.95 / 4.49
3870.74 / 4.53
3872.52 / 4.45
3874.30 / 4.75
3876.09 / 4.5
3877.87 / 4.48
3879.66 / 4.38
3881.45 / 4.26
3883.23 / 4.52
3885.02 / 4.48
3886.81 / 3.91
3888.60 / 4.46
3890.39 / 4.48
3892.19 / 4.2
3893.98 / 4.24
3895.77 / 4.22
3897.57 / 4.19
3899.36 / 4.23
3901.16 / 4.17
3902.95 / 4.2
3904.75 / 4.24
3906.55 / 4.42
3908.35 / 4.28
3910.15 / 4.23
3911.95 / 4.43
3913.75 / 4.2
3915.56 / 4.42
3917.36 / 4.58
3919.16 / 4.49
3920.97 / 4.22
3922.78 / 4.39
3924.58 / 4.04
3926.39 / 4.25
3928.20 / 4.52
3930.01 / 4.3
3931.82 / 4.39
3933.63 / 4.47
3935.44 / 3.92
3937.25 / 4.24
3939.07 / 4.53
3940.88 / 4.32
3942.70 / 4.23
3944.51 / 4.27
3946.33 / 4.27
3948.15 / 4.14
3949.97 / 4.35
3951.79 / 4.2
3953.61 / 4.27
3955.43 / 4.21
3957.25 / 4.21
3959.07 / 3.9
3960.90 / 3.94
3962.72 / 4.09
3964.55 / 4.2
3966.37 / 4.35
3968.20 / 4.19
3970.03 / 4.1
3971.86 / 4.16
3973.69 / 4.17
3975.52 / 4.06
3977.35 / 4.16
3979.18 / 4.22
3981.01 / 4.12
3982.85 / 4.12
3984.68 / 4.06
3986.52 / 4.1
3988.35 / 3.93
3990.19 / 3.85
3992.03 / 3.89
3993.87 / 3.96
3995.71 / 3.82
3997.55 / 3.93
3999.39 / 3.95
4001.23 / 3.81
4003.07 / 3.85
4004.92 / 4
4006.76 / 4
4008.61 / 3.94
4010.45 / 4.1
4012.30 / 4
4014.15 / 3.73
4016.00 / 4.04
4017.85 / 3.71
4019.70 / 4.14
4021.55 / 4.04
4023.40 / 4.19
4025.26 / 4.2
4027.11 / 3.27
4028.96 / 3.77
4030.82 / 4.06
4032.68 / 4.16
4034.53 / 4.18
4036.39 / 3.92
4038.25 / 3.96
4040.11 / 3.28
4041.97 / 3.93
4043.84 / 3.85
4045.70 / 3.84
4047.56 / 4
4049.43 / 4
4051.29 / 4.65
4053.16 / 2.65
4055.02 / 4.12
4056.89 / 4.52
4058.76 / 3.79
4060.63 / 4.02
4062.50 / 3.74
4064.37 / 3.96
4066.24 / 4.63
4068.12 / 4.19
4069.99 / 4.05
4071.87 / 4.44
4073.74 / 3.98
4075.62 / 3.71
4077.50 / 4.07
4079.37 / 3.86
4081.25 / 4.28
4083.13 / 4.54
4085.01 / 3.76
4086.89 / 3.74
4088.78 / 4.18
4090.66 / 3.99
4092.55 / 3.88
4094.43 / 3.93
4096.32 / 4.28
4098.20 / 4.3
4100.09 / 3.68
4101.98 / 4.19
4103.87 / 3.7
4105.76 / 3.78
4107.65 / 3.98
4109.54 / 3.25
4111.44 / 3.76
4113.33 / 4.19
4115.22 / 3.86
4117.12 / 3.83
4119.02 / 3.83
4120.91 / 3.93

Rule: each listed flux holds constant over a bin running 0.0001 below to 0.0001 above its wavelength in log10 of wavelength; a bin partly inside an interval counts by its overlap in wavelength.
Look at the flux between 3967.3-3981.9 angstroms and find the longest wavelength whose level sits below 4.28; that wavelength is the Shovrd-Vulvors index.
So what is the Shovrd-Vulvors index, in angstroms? 3981.01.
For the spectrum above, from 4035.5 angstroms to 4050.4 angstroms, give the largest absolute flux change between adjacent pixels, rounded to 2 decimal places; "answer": 0.68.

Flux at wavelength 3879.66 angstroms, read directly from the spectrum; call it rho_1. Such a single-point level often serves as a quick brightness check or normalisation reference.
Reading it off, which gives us 4.38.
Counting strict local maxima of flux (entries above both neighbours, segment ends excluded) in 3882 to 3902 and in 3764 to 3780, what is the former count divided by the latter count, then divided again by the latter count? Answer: 3.0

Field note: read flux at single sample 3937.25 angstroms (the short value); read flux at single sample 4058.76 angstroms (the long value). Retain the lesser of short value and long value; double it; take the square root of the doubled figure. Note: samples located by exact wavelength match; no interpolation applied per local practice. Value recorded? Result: 2.75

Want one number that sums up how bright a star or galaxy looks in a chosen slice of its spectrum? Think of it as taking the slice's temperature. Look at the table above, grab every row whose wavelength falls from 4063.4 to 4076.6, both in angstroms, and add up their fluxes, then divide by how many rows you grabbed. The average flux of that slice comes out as 4.1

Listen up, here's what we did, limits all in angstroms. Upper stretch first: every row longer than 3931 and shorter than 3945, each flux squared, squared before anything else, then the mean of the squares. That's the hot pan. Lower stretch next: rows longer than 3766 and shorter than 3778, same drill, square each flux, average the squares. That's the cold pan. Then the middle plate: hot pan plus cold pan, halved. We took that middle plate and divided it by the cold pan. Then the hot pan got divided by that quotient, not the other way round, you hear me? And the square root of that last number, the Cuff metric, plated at 4.54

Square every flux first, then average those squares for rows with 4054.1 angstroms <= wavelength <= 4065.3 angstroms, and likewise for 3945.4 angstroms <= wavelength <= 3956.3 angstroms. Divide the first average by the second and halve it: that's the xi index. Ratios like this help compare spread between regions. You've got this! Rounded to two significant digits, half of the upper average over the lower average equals 0.45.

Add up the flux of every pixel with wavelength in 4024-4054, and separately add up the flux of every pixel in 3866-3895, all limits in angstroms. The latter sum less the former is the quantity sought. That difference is 9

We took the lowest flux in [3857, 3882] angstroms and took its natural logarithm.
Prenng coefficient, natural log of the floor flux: 1.45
